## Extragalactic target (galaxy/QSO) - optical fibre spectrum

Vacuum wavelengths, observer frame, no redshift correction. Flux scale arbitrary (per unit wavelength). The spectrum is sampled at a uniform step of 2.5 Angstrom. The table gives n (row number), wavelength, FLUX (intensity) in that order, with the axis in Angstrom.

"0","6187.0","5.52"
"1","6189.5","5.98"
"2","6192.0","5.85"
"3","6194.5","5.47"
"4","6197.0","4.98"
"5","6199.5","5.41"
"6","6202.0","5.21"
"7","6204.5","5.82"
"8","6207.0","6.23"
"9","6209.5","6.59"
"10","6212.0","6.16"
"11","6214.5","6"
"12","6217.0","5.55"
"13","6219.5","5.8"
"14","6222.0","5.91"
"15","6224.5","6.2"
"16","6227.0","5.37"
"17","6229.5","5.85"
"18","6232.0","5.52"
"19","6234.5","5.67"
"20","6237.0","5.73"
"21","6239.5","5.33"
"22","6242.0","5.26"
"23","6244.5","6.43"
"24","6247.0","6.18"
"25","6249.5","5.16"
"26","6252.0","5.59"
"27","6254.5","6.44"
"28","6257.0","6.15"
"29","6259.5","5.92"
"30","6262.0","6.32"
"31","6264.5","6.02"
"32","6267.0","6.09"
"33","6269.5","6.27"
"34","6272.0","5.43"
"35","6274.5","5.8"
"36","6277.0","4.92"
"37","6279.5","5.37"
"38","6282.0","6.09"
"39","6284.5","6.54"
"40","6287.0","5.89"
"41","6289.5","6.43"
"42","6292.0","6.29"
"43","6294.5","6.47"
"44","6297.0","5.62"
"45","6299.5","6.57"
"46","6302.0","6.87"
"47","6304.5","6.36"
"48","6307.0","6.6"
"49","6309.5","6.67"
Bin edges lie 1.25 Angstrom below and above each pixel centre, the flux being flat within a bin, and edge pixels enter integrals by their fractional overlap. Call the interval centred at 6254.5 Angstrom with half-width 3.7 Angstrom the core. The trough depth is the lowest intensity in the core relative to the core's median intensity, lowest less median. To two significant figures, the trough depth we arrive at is -0.56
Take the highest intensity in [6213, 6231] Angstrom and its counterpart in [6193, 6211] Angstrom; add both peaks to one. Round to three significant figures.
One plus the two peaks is 13.8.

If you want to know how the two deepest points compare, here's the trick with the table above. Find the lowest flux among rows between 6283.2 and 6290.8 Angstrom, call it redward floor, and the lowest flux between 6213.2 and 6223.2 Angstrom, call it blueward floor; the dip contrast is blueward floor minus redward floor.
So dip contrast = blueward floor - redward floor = -0.3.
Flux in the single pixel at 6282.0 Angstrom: 6.09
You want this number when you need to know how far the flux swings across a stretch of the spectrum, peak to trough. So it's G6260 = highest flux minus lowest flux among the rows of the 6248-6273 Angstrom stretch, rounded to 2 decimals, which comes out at 1.28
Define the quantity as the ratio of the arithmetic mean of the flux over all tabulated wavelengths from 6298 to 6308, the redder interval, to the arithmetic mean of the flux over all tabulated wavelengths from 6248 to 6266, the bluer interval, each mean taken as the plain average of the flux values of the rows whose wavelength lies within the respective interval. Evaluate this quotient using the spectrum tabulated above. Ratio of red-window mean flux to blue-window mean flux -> 1.11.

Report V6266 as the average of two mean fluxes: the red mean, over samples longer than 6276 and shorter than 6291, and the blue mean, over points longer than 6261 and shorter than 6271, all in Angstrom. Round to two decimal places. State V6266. 6.02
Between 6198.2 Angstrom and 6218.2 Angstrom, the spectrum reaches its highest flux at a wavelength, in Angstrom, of 6209.5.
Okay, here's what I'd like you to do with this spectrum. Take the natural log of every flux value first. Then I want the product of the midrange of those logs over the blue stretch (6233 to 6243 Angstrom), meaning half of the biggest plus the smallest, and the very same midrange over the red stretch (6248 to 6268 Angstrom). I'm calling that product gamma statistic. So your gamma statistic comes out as 2.98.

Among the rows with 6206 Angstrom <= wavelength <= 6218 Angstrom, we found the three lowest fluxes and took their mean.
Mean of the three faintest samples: 5.90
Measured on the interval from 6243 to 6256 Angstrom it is 5.64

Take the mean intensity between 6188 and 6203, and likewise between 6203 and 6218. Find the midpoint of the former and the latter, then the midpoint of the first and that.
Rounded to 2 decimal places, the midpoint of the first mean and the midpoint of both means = 5.63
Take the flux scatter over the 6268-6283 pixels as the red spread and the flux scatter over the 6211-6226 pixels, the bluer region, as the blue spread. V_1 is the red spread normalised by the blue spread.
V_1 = 2.1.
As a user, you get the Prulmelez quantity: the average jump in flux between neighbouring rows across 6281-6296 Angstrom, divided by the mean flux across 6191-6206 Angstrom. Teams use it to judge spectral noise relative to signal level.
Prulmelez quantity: 0.072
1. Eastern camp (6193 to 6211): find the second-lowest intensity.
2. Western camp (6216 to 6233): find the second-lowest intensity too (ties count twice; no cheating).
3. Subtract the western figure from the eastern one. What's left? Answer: -0.31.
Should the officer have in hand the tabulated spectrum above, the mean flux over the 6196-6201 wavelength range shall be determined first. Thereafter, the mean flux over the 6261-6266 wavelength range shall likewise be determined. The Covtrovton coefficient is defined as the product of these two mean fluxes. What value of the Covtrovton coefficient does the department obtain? 32.1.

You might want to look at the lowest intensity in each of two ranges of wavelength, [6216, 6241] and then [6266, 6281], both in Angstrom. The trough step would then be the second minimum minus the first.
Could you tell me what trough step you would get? -0.4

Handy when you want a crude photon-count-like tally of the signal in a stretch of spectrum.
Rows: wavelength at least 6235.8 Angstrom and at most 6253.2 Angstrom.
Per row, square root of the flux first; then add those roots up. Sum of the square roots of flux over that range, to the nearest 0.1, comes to 16.7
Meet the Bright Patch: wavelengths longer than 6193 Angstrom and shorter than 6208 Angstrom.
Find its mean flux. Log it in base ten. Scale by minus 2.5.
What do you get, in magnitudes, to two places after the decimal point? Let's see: -1.85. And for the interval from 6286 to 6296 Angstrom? -1.99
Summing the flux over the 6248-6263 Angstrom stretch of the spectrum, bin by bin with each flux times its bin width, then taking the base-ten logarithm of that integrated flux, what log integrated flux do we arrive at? 1.95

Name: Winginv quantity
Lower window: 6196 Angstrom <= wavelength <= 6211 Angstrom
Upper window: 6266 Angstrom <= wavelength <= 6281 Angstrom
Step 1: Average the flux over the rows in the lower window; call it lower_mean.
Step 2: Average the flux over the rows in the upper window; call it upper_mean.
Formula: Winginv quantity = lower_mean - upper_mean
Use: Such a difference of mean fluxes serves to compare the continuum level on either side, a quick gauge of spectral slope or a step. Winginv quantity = 0.1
